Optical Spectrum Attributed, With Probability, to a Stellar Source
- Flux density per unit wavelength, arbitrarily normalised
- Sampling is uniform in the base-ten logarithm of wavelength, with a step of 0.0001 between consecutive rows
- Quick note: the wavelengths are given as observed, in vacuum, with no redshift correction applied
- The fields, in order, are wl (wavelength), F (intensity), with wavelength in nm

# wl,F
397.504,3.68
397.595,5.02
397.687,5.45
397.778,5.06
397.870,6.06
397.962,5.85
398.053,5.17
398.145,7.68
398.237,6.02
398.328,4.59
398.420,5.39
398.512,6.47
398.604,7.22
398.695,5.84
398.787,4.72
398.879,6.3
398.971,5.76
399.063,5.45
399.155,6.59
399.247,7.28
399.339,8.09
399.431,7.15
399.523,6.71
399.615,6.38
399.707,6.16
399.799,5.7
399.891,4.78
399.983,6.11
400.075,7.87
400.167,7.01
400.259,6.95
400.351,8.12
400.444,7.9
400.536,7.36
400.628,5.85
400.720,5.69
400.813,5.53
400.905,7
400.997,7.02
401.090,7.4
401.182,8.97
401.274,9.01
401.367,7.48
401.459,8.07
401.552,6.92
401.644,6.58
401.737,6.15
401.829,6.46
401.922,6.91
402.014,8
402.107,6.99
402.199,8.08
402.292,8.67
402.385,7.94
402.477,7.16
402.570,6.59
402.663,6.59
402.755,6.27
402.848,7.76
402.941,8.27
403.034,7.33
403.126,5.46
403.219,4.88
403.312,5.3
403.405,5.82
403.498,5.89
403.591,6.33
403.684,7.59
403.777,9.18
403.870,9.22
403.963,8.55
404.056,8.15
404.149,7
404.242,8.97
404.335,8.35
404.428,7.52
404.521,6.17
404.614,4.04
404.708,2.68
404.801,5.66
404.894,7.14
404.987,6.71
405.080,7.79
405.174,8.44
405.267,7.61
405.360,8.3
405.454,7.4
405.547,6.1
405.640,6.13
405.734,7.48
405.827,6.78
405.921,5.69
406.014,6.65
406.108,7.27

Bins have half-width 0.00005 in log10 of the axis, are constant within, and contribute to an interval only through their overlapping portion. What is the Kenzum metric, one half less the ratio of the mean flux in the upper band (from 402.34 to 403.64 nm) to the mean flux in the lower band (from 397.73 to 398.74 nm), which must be -0.60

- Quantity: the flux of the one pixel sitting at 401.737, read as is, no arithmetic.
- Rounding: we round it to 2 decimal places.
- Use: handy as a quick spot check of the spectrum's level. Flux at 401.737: 6.15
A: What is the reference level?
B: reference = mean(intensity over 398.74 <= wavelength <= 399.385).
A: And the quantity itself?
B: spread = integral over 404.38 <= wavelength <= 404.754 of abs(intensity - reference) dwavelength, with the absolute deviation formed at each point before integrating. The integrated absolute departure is 0.68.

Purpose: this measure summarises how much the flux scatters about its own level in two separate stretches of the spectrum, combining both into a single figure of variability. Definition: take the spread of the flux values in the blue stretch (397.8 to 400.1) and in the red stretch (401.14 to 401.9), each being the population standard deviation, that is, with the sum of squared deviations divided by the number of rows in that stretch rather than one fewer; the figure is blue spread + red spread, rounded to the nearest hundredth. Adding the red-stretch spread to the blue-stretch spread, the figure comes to 1.99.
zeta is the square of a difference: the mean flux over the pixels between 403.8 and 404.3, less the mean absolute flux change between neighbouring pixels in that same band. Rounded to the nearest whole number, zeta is 54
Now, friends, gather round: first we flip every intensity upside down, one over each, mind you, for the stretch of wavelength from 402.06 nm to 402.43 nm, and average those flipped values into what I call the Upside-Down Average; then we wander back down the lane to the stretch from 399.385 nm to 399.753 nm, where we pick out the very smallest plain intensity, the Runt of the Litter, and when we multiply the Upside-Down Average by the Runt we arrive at 0.78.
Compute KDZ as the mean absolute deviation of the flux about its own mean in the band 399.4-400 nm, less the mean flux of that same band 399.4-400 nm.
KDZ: -5.6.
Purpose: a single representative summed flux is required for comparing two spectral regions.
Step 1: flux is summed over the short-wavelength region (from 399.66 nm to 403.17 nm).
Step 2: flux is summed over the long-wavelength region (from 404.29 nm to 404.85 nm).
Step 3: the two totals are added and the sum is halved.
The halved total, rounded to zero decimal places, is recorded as 151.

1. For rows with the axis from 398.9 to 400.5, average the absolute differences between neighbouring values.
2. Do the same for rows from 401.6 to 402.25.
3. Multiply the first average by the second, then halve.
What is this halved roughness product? 0.27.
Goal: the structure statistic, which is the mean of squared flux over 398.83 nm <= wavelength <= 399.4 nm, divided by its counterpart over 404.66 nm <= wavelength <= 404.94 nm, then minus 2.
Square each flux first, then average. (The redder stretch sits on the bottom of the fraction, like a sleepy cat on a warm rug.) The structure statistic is -0.53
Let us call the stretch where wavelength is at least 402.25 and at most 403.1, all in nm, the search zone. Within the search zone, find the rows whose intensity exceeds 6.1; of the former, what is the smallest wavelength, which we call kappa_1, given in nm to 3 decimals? 402.292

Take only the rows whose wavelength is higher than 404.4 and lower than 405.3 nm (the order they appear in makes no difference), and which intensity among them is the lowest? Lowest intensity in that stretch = 2.68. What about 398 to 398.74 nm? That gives 4.59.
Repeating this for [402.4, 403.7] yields 4.88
